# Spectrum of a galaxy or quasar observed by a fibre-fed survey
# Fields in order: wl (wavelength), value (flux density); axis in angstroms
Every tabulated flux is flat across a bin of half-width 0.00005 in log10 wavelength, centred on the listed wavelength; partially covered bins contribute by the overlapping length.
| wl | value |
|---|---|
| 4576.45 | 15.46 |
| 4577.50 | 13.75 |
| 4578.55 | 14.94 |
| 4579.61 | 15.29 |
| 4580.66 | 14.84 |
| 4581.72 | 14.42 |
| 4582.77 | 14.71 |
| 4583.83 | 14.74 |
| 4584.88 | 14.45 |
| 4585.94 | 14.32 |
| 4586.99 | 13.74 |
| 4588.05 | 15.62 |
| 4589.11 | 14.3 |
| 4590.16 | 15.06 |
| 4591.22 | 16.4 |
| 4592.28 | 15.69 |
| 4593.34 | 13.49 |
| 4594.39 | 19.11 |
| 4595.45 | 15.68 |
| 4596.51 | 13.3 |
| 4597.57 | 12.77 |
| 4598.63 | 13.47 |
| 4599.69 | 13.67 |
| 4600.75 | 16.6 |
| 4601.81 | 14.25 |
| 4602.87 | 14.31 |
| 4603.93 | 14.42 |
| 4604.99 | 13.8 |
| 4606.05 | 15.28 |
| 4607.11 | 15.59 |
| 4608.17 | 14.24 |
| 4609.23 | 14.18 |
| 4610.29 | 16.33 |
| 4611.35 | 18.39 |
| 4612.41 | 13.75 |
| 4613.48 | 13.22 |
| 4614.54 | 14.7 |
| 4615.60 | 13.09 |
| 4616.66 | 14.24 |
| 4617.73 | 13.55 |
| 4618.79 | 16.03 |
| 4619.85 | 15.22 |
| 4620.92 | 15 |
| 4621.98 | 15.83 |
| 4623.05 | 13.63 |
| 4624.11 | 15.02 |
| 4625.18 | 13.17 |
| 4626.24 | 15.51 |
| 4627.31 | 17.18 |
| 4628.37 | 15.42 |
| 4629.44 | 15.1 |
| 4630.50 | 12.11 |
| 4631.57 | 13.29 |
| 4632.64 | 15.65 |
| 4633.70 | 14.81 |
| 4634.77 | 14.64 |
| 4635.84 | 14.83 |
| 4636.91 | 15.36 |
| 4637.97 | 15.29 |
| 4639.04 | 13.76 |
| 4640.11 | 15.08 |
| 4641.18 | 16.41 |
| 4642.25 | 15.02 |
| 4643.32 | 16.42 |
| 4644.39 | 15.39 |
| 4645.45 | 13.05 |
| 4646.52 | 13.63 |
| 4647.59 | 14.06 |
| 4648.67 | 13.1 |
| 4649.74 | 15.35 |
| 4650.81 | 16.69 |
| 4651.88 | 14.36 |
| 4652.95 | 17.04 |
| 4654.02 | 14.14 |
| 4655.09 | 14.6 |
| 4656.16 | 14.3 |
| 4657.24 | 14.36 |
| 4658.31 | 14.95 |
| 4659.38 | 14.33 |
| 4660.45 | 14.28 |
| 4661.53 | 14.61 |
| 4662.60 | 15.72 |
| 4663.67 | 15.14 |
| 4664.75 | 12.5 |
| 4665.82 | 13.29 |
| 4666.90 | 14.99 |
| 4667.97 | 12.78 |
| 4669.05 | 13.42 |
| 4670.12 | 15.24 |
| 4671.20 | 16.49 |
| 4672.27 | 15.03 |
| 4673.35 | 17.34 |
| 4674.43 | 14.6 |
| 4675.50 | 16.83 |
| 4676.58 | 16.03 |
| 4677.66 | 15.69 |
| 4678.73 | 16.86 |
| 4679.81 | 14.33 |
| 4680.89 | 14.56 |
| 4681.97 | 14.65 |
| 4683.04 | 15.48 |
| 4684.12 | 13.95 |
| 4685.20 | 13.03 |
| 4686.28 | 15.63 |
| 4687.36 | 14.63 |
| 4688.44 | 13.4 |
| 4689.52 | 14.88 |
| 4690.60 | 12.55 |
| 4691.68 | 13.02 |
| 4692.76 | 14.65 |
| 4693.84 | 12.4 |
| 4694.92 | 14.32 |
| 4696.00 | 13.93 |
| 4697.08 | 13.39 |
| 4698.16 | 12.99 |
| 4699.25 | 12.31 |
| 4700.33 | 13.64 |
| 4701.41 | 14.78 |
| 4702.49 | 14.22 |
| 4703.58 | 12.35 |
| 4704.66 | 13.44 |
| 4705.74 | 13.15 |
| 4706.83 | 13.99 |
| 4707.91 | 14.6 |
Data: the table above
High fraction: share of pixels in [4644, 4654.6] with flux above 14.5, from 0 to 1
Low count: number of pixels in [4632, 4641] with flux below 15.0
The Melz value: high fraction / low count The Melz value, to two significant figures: 0.10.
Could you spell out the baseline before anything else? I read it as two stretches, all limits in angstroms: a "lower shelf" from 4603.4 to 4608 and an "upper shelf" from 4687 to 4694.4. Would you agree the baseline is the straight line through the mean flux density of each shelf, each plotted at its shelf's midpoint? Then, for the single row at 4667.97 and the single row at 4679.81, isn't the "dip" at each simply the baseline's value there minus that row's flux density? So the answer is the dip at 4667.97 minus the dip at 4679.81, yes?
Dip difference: 1.7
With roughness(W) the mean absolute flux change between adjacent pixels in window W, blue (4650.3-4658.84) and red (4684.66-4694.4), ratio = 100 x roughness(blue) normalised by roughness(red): 82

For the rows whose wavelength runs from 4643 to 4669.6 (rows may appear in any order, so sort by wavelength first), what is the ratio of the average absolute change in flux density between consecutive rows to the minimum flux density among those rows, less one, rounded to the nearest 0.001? -0.904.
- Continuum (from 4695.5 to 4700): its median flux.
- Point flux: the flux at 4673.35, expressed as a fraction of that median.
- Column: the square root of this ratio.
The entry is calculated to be 1.15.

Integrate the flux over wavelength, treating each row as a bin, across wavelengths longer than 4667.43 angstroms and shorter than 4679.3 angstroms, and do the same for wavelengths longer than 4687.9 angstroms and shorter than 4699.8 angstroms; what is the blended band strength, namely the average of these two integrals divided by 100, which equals 1.72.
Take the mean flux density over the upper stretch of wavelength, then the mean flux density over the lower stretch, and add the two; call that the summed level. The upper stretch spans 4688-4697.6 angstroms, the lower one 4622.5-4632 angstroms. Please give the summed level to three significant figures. 28.1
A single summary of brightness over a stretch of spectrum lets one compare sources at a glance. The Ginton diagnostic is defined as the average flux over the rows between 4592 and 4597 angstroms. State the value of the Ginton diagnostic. 15.5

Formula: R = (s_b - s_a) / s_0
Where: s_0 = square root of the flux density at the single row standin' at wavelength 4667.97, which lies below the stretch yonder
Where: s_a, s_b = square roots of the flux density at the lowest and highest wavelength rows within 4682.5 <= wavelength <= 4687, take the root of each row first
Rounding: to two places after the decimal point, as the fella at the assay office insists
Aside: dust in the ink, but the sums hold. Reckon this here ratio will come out 0.01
